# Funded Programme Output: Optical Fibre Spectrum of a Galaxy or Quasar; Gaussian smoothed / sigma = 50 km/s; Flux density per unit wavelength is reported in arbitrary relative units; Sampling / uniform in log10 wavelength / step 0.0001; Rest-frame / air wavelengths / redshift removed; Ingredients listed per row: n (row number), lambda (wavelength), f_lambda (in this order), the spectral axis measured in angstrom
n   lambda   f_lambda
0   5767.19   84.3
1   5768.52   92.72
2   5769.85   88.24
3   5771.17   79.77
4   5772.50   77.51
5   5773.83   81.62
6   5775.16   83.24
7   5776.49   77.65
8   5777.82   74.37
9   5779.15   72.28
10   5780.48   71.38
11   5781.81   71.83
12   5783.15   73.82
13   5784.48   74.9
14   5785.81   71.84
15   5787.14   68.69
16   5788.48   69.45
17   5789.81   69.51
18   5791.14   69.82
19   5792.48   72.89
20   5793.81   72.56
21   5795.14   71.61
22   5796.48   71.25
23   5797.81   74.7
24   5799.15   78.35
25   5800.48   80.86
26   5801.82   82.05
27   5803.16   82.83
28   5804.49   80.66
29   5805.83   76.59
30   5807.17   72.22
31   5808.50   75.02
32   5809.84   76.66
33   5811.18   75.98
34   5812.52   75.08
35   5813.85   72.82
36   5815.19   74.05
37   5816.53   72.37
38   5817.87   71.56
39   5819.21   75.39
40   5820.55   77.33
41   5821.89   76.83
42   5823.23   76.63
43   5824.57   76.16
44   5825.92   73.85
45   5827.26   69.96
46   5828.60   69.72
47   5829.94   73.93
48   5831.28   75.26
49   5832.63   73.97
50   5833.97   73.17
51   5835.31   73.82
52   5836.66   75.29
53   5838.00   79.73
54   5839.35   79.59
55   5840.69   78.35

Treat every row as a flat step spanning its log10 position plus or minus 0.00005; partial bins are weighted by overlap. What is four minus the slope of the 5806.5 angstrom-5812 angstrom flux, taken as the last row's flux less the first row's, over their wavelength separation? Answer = 3.1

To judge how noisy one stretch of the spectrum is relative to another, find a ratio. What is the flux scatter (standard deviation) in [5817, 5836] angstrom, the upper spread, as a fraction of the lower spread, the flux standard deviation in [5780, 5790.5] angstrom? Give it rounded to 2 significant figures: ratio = 1.1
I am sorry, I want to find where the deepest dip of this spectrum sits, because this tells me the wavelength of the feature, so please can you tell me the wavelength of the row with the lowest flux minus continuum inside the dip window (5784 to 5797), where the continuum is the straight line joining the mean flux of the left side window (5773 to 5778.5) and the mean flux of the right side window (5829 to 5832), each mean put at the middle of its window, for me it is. 5787.14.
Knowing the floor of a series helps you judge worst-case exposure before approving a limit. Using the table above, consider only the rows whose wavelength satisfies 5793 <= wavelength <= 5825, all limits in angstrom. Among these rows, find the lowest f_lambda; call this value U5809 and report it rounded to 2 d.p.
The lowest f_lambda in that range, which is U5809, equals 71.25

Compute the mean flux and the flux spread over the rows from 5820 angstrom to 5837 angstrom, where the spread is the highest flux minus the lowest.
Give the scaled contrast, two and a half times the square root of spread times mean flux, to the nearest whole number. 59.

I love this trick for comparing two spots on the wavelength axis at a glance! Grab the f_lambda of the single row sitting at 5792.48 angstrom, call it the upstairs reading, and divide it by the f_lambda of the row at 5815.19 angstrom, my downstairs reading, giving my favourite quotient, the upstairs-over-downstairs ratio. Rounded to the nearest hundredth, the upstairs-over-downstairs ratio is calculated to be 0.98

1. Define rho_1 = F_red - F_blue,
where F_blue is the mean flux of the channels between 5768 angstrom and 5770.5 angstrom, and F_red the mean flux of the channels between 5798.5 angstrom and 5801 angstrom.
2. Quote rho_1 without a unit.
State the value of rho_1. -11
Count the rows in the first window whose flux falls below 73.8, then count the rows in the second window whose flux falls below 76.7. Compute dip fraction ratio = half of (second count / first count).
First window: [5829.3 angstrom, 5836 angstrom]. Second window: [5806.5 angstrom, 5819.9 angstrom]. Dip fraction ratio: 5.0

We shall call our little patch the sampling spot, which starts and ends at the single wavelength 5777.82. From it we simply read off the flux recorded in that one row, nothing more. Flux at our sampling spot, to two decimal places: 74.37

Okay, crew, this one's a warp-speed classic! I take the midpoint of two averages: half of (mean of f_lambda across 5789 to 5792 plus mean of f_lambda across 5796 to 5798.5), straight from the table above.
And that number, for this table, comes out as 71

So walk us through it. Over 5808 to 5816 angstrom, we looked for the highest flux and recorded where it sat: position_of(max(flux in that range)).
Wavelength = 5809.84 angstrom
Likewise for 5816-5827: 5820.55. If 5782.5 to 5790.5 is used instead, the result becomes 5784.48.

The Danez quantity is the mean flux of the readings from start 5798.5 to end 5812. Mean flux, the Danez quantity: 78.1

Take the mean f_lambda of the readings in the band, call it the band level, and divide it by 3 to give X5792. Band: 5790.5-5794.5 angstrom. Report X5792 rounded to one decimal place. 23.9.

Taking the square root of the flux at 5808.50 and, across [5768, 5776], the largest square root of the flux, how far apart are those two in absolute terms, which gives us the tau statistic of 1.0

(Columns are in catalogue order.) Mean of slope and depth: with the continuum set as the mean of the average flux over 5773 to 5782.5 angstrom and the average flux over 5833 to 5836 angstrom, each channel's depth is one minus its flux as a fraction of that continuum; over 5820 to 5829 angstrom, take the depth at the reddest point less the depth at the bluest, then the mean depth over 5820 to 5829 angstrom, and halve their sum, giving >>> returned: 0.05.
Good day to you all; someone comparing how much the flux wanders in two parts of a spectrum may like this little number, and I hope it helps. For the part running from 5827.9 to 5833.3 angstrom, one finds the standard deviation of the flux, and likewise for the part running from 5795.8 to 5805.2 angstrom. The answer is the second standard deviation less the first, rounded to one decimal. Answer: 1.8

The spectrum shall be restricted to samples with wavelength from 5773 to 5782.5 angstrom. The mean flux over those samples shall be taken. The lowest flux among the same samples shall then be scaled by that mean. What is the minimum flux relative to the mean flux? 0.939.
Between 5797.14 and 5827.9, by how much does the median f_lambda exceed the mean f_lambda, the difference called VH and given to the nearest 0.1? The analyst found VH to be 0.0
